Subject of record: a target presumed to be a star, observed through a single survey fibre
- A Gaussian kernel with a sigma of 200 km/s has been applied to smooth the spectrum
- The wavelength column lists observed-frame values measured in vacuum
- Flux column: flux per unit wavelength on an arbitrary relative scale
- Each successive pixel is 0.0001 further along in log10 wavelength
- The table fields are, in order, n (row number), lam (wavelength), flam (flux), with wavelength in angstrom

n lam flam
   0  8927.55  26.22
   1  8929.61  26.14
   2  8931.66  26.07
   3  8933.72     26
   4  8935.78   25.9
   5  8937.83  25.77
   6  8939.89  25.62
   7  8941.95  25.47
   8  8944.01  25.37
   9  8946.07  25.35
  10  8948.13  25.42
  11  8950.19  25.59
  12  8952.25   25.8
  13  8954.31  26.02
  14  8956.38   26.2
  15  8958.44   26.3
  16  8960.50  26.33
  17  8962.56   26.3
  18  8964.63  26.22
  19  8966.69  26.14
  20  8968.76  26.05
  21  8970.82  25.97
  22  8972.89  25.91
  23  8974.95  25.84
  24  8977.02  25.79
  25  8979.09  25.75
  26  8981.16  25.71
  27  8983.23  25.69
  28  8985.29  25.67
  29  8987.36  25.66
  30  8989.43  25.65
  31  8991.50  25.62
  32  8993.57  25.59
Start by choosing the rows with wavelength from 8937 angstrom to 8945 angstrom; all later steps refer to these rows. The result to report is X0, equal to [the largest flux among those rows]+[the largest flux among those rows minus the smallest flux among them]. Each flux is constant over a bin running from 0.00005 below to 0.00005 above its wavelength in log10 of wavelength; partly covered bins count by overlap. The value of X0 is 26.2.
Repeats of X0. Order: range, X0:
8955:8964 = 26.5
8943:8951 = 25.8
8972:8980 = 26.1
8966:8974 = 26.4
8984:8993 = 25.7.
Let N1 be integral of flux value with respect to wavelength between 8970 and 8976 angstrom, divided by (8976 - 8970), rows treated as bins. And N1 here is 25.9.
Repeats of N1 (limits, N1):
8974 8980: 25.8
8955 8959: 26.2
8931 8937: 26.0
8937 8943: 25.6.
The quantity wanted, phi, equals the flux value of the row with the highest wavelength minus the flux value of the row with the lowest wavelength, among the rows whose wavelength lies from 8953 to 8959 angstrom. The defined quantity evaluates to 0.28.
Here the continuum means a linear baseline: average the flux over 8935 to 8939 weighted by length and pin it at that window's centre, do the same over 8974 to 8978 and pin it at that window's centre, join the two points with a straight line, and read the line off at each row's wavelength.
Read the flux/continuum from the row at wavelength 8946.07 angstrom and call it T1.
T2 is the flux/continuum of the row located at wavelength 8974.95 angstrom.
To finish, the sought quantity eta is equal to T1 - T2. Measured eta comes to -0.0209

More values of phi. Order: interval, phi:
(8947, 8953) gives 0.38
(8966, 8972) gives -0.17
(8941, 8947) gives -0.12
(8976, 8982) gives -0.08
